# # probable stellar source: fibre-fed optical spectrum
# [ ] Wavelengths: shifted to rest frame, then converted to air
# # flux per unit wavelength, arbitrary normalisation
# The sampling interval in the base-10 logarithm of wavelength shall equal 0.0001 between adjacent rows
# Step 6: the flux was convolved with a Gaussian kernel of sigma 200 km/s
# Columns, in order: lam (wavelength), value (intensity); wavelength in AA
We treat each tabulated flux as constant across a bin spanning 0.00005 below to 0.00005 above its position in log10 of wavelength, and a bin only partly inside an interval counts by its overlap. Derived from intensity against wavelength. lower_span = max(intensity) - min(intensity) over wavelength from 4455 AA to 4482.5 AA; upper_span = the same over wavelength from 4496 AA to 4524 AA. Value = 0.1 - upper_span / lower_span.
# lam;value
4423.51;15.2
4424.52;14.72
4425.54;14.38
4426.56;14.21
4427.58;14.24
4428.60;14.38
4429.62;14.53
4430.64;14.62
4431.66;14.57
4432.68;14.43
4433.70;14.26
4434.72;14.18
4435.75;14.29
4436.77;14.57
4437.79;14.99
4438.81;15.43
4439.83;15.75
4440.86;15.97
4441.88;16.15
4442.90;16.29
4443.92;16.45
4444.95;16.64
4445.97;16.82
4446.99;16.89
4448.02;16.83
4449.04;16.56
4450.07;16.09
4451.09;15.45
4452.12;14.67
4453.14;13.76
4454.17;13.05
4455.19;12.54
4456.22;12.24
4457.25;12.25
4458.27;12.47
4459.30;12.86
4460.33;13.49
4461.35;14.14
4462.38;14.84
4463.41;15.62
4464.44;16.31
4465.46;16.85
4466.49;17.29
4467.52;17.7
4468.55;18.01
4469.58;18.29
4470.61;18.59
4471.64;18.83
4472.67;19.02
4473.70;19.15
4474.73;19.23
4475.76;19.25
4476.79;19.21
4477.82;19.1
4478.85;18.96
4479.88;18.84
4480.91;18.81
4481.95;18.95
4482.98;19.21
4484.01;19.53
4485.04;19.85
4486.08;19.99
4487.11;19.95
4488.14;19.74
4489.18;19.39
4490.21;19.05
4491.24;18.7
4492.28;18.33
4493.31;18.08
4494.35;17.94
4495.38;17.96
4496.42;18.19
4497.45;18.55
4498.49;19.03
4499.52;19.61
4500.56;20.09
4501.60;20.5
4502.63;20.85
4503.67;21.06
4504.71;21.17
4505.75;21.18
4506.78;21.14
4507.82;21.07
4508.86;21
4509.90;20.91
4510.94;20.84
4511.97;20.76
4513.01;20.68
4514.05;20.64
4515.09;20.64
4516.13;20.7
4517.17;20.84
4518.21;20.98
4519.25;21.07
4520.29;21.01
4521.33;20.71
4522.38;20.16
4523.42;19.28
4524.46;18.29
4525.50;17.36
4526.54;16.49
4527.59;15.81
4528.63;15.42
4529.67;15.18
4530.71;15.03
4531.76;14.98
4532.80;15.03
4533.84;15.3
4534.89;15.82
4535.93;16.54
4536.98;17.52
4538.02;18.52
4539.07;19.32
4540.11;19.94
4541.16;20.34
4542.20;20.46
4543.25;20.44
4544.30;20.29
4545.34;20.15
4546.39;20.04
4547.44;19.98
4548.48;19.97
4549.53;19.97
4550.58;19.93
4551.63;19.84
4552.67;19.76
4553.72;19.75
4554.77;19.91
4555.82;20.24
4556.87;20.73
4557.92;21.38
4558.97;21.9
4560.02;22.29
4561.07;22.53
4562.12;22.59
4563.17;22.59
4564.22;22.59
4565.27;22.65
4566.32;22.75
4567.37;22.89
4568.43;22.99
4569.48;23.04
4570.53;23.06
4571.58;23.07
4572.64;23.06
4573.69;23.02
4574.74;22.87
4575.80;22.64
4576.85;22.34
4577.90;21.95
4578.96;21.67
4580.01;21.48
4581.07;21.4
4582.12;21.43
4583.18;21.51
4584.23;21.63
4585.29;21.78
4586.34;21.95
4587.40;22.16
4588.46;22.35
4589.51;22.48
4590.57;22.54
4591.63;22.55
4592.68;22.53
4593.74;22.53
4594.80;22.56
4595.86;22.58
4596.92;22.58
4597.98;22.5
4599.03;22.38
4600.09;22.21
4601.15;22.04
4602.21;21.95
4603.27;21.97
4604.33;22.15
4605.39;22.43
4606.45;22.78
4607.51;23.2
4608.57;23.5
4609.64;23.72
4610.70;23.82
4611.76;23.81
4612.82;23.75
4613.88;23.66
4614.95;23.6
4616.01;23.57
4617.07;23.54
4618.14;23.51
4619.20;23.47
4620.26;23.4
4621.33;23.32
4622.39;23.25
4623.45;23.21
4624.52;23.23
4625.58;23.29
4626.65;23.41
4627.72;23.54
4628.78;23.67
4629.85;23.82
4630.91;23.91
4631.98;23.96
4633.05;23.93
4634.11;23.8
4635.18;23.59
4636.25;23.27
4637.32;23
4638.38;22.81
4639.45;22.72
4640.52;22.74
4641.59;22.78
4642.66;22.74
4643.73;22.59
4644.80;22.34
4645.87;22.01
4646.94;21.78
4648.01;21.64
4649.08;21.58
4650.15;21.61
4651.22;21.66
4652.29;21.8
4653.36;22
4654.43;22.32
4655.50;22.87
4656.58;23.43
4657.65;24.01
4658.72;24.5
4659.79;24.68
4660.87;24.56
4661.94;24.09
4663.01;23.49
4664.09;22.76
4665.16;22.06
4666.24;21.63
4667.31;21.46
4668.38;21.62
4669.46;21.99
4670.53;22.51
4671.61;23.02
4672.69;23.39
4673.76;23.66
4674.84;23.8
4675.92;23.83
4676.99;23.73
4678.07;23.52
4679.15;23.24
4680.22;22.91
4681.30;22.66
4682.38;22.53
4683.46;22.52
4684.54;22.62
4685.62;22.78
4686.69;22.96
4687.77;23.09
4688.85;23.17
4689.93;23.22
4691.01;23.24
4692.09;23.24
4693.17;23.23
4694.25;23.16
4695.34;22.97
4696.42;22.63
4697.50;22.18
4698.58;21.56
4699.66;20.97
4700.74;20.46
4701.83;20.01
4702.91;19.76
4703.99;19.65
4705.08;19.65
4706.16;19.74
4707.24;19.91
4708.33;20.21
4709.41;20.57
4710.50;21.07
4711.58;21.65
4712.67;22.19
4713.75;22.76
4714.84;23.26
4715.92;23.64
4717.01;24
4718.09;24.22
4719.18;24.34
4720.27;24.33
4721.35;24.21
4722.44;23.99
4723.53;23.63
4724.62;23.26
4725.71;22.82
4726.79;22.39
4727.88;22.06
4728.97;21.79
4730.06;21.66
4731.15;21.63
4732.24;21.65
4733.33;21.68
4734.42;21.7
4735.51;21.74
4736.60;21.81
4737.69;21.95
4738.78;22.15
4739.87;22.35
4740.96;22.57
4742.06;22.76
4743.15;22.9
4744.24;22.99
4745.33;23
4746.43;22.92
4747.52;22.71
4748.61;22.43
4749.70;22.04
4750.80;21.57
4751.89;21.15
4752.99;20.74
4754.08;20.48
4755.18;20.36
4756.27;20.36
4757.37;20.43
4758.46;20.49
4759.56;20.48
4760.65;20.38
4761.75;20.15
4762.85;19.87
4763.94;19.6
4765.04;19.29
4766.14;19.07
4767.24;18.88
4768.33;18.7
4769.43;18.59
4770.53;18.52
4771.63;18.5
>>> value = -0.33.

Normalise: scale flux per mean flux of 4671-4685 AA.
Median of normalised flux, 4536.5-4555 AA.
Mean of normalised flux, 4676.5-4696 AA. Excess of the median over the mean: -0.13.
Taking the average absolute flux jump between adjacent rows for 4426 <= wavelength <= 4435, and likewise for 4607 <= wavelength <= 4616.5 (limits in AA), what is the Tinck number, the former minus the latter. 0.0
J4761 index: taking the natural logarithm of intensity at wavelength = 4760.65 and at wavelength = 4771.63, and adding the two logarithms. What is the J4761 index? 5.93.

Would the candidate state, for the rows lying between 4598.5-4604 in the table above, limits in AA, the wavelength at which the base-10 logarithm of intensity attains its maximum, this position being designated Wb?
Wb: 4599.03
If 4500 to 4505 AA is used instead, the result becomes 4504.71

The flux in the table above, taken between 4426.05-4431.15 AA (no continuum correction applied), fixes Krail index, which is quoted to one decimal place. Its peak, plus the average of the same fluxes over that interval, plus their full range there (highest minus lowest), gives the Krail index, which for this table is 29.4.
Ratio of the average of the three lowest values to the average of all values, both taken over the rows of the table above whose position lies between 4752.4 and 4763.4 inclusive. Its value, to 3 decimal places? 0.988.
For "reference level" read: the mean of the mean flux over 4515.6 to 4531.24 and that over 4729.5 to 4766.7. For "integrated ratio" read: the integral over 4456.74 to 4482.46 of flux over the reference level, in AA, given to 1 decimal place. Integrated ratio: 22.1 AA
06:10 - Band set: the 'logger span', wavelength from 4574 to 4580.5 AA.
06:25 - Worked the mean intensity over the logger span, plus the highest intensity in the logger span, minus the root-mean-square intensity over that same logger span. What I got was 22.9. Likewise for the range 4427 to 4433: 14.6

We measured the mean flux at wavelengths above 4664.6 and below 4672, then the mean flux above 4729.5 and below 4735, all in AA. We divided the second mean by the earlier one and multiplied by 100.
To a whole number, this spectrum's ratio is 98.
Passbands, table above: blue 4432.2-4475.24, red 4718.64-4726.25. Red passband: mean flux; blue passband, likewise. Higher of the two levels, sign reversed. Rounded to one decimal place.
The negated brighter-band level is -23.8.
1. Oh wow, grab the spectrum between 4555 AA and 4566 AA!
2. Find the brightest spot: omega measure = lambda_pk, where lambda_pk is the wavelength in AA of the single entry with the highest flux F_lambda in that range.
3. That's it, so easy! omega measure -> 4565.27 AA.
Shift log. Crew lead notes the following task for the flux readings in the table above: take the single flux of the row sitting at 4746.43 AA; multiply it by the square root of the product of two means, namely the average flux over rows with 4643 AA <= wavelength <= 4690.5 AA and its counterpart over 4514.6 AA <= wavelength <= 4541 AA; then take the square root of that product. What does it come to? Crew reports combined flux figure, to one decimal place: 21.6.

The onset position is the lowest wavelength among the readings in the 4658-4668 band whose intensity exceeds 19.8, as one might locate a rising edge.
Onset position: 4658.72 AA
